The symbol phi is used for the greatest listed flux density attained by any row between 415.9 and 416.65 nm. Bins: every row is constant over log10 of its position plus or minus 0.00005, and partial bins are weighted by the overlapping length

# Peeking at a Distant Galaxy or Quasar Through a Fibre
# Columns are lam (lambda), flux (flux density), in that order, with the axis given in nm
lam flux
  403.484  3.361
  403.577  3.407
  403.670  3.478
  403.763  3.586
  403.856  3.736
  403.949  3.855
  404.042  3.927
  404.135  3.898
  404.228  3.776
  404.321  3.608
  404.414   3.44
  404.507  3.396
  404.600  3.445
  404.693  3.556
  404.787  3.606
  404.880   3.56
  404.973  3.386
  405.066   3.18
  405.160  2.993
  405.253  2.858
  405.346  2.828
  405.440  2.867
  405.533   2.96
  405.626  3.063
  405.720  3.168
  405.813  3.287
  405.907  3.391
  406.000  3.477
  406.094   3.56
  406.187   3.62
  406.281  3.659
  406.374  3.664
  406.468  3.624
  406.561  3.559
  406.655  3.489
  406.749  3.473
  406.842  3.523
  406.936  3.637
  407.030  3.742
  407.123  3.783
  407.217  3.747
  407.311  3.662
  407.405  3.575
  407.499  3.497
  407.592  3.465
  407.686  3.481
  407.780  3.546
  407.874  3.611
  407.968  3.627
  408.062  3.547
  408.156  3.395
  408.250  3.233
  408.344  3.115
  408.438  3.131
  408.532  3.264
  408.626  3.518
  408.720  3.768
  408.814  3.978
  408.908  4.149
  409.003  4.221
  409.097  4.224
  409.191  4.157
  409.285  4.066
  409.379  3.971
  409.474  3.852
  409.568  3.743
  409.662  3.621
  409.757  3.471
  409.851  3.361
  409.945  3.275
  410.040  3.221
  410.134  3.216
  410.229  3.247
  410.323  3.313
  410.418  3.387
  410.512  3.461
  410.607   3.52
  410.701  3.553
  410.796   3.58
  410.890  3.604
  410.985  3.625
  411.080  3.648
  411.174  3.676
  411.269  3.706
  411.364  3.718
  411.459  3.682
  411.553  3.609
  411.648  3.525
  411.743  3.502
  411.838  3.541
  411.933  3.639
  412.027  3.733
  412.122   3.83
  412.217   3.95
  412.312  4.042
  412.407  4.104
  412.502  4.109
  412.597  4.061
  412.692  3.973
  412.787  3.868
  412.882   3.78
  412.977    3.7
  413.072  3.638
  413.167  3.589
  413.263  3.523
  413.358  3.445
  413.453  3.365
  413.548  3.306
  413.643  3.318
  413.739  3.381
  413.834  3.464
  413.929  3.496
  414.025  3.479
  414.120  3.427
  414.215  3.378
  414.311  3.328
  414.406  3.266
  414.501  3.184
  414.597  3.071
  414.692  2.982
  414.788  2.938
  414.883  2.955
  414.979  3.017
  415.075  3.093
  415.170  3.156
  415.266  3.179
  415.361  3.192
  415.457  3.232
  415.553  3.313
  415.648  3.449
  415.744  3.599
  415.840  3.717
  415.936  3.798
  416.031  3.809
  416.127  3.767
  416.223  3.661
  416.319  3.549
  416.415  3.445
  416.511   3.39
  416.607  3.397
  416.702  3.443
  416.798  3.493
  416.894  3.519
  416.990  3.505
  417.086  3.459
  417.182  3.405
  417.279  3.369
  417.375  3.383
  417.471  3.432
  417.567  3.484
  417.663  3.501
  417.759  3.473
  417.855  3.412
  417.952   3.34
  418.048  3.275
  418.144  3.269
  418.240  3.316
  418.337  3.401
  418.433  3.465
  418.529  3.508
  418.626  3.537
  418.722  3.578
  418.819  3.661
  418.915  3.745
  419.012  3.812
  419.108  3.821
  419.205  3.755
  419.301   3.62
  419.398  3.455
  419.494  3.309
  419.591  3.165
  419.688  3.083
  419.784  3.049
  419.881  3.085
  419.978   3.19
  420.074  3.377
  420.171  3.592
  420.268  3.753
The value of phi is 3.809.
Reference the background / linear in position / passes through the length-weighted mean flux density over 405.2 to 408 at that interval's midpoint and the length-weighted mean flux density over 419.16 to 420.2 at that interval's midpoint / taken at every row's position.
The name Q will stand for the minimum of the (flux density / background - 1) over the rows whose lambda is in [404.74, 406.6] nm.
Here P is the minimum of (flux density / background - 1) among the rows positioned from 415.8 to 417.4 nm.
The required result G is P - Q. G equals 0.19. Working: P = 0.01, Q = -0.182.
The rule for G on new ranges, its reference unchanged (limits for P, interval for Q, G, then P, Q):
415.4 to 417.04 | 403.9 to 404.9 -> -0.02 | -0.04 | -0.020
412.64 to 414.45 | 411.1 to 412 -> -0.06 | -0.03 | 0.030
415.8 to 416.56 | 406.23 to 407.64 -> 0.00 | 0.01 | 0.008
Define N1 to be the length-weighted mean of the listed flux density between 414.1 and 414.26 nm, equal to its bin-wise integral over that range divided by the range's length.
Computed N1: 3.41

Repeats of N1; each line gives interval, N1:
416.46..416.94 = 3.45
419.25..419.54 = 3.47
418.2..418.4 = 3.36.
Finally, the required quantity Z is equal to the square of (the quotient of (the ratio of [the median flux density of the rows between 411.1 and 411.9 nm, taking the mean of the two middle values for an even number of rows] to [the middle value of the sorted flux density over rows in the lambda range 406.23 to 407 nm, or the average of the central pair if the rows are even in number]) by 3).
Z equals 0.114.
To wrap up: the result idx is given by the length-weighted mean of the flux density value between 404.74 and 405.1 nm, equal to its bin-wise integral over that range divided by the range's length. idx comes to 3.44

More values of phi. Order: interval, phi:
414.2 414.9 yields 3.378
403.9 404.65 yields 3.927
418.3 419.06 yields 3.812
